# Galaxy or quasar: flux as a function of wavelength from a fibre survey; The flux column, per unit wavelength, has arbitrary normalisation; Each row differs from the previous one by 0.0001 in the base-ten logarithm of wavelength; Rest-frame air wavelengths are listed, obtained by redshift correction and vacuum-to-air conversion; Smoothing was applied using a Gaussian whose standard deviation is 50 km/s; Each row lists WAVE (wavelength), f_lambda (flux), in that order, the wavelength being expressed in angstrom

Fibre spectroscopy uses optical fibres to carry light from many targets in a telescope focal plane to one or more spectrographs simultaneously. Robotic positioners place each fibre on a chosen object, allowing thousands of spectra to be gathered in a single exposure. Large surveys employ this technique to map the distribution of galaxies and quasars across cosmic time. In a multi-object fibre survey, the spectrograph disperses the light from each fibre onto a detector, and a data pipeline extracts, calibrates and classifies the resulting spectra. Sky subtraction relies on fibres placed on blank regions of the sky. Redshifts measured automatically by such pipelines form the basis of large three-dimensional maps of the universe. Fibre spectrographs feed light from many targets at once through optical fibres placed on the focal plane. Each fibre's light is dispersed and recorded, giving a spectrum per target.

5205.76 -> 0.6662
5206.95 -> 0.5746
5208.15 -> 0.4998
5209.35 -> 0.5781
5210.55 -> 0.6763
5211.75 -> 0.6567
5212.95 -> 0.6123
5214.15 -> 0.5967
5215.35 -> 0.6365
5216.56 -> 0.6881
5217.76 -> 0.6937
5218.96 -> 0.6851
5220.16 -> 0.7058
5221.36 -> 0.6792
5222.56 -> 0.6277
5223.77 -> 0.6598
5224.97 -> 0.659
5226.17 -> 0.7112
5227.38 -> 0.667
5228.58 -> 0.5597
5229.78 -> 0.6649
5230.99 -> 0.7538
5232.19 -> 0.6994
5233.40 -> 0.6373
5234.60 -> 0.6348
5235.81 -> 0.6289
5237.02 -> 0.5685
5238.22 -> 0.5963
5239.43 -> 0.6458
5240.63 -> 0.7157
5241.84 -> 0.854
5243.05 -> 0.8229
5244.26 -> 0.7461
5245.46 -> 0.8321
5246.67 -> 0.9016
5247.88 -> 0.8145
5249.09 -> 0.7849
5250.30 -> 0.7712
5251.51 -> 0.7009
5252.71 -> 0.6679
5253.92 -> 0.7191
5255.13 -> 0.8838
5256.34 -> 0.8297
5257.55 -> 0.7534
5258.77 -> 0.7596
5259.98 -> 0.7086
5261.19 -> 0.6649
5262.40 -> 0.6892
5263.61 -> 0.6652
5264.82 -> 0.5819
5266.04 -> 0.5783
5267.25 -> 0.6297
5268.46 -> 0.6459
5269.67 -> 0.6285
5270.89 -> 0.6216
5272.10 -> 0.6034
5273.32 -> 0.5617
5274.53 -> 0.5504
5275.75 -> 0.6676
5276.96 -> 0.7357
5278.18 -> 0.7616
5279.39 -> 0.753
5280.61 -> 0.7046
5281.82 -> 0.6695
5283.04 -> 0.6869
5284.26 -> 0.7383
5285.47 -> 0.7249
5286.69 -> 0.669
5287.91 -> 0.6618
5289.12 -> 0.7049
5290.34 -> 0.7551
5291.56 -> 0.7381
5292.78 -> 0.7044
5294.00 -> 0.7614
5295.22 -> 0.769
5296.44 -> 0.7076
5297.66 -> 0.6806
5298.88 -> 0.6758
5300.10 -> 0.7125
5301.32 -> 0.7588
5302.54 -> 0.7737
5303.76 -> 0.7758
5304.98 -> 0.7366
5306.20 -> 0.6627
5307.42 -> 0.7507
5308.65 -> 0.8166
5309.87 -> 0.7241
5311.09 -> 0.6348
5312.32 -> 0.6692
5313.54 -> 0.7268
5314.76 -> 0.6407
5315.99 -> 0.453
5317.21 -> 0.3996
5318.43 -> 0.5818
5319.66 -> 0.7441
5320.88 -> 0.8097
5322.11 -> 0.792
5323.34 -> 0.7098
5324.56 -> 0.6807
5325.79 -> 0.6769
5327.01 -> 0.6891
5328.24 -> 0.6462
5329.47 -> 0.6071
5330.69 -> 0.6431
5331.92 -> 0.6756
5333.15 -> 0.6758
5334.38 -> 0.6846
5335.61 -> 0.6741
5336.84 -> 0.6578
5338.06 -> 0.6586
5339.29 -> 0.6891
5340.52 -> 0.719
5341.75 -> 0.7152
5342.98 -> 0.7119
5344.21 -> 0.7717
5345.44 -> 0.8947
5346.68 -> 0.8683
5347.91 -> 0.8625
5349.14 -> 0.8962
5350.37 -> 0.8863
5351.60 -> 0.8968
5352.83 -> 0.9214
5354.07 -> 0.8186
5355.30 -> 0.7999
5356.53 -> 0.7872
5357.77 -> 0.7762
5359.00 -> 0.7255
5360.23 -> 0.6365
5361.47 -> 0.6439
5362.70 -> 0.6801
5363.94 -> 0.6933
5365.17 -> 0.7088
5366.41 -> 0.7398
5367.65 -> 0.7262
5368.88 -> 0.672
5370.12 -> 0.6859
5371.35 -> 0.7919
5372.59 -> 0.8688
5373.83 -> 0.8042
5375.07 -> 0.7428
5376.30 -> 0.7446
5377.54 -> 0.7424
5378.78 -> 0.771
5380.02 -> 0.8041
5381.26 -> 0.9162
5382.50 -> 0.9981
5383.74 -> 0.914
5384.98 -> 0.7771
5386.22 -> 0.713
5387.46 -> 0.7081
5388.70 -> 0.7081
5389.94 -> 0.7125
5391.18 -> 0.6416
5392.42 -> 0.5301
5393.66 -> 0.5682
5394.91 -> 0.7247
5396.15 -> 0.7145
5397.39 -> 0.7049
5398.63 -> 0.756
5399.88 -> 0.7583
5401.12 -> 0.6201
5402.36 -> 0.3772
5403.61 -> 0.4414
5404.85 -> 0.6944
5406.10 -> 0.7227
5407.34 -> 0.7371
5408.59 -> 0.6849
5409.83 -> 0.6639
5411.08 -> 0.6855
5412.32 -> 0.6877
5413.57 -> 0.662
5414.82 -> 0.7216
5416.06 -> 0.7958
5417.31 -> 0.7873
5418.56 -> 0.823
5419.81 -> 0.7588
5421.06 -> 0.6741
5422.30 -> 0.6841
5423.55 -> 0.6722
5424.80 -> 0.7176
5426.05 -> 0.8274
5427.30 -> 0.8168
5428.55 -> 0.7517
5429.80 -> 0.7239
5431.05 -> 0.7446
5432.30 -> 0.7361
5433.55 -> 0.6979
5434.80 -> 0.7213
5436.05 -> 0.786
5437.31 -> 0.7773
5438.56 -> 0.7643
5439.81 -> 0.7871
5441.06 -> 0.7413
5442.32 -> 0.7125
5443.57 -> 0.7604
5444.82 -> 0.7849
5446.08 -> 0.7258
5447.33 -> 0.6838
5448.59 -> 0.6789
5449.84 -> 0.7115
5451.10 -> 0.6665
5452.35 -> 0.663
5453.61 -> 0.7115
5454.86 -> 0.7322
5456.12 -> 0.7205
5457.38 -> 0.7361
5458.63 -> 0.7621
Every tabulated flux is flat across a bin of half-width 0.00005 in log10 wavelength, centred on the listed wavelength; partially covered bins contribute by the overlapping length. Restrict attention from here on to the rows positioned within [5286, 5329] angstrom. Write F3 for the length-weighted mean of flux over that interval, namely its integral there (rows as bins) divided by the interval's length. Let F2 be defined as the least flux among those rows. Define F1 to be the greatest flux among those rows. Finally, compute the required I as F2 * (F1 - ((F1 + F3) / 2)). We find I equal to 0.024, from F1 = 0.8166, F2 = 0.3996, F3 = 0.70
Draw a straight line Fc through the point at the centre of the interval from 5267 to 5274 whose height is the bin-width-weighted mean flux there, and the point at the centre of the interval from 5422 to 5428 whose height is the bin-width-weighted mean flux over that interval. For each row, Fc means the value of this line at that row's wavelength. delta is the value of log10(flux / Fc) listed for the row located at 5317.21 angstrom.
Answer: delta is -0.21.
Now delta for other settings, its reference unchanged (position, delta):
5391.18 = -0.05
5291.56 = 0.07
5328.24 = -0.01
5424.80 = -0.02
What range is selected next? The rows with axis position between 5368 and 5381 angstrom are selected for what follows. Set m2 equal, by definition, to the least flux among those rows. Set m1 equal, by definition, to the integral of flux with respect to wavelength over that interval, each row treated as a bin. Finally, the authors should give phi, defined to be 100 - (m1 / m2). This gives 85.2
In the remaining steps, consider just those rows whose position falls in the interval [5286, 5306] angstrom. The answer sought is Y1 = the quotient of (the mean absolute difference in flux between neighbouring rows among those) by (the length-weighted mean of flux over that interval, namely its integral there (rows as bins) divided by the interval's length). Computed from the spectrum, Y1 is 0.041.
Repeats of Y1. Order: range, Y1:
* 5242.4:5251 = 0.075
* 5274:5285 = 0.067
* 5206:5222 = 0.063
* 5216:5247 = 0.074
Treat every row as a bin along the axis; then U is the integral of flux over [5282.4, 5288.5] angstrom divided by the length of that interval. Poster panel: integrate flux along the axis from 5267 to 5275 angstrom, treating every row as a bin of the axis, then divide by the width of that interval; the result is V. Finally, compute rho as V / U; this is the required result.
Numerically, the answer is 0.87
